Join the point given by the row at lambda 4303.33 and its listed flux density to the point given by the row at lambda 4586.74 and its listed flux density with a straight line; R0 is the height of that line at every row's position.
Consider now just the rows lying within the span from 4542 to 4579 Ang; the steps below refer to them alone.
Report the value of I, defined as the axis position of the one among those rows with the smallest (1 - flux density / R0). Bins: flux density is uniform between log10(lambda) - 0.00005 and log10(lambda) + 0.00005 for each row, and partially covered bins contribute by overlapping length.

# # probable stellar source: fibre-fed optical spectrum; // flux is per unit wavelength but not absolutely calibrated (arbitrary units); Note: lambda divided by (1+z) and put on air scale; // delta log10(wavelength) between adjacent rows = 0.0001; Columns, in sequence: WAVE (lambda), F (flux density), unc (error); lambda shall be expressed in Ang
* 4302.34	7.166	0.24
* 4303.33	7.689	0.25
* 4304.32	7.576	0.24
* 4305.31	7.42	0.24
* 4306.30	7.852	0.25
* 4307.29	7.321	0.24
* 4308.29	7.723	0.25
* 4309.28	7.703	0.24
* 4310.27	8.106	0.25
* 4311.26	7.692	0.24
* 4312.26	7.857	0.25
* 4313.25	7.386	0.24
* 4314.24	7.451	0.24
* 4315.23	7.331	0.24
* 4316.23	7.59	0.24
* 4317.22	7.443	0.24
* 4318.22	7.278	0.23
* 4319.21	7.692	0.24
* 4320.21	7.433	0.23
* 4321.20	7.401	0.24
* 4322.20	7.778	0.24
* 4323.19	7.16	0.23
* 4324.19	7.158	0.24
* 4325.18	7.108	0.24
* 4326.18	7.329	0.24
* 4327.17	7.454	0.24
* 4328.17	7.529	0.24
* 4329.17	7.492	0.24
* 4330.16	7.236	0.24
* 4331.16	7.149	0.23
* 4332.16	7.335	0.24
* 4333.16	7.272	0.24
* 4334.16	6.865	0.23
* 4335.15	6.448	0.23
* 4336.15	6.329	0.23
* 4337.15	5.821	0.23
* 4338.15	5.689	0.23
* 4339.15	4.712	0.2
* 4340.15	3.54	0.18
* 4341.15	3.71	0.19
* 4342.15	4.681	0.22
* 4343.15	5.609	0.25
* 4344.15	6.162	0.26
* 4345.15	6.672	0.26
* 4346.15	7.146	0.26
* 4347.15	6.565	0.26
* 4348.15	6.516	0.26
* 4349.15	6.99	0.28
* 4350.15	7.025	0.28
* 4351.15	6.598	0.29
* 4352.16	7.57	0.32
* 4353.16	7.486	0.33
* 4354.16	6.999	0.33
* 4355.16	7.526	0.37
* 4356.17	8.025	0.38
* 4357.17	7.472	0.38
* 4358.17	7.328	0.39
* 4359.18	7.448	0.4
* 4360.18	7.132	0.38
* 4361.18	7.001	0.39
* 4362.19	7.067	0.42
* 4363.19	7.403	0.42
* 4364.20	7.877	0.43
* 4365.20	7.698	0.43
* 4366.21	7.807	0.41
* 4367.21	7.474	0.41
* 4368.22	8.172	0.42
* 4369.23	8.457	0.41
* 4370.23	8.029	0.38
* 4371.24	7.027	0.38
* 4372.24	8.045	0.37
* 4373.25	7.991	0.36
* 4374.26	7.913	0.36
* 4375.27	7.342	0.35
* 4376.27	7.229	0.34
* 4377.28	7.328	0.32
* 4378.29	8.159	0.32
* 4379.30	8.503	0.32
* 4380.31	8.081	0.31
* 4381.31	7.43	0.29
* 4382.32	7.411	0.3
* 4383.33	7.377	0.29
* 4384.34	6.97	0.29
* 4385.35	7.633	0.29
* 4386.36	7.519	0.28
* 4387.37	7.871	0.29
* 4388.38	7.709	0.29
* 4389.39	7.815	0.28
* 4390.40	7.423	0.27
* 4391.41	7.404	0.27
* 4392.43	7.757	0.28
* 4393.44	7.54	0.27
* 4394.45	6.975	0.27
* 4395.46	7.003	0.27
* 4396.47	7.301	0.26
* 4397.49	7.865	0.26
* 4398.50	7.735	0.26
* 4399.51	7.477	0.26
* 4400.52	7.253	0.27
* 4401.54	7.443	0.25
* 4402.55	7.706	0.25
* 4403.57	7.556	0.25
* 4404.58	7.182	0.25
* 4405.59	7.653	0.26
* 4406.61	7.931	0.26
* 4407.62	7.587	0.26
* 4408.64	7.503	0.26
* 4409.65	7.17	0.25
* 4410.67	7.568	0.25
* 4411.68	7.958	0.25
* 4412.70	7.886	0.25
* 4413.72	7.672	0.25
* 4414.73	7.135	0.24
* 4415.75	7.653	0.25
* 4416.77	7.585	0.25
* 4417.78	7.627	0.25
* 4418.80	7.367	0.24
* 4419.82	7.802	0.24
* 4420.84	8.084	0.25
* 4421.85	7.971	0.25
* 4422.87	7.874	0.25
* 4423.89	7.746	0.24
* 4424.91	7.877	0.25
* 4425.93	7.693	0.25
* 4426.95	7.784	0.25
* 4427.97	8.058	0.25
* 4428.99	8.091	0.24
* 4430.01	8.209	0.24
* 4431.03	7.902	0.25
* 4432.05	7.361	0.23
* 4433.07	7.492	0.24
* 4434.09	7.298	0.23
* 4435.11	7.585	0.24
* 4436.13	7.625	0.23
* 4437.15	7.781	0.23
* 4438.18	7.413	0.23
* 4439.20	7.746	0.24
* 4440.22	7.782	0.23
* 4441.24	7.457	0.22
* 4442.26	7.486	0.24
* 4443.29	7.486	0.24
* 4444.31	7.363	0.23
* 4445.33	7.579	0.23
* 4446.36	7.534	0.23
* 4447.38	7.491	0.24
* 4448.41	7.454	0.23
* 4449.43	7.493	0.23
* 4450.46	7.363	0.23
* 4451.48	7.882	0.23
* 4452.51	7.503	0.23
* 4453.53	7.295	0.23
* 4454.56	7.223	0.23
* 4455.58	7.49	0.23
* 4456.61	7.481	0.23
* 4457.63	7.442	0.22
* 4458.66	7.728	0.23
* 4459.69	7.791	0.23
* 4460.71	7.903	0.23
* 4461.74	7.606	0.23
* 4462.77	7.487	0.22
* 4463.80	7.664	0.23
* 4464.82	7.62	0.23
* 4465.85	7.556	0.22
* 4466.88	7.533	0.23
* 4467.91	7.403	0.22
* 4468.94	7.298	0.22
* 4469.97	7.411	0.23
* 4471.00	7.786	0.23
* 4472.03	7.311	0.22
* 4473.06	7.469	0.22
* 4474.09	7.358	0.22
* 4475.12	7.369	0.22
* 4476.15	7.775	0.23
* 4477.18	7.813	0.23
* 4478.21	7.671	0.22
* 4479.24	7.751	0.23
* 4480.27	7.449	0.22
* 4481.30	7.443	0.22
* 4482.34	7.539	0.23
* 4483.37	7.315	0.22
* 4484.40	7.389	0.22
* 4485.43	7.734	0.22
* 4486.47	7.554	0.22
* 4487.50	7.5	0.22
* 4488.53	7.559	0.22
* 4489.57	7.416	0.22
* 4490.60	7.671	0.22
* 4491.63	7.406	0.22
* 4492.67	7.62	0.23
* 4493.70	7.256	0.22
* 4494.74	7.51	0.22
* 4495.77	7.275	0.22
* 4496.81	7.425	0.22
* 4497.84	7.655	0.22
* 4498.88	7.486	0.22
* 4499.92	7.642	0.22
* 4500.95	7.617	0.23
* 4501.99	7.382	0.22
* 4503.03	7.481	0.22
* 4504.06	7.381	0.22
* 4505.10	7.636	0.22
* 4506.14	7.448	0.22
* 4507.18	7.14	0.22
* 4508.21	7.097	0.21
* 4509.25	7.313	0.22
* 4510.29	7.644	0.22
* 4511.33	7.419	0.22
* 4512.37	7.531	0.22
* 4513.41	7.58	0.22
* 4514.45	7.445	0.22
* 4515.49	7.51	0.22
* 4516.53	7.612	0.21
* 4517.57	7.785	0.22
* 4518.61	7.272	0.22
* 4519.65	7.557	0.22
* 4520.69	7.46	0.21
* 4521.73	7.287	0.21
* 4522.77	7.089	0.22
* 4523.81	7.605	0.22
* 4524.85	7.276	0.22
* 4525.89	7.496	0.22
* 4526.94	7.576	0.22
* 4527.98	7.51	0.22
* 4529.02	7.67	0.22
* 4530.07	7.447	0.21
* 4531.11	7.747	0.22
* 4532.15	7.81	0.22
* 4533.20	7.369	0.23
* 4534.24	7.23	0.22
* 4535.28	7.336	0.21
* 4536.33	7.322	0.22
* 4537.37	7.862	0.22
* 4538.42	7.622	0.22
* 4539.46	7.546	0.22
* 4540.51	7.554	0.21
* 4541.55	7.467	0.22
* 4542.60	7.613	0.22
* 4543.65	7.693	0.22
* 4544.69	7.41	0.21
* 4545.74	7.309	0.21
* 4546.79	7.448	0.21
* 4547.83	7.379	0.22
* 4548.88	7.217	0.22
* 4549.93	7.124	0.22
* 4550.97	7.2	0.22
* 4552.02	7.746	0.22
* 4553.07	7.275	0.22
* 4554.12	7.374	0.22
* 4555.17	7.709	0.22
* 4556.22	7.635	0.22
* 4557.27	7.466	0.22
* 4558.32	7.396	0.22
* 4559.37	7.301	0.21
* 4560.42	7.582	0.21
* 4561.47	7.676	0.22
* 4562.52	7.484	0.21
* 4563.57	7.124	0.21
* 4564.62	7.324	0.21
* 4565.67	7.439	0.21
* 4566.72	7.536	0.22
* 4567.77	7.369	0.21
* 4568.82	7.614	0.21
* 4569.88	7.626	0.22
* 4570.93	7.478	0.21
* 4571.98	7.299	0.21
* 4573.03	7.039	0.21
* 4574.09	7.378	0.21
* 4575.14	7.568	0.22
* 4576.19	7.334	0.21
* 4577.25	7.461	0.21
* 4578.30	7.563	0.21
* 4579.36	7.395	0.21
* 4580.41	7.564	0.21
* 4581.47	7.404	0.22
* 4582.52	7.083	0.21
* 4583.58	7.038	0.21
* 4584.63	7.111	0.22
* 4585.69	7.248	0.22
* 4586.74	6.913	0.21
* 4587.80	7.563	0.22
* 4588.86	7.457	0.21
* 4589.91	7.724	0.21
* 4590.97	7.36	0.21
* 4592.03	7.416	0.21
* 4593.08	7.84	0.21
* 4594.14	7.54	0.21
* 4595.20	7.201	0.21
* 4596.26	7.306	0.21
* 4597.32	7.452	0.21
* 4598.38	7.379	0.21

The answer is 4552.02 Ang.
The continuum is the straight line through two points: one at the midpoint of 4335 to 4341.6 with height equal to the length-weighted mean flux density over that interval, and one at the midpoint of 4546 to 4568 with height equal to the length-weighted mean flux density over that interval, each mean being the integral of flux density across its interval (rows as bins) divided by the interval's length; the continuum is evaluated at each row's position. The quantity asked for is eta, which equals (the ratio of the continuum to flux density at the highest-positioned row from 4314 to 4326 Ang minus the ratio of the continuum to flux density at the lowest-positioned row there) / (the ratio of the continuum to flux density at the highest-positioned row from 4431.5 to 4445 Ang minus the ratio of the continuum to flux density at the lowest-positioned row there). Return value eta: 3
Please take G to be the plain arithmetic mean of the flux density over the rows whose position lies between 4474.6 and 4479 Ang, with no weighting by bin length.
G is 7.66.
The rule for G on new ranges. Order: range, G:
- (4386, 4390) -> 7.73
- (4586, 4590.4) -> 7.41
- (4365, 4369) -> 7.79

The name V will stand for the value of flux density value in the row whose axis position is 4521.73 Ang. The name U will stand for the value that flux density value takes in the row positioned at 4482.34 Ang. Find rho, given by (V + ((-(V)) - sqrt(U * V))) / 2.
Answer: -3.71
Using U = 7.539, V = 7.287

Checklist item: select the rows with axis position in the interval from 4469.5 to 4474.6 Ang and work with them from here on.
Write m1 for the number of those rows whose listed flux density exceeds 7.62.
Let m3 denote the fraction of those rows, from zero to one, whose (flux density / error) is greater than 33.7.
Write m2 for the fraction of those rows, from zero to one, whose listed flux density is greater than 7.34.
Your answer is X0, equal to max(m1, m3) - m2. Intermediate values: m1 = 1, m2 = 0.80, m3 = 0.40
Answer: 0.20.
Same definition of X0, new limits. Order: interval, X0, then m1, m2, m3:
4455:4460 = 1.00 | 2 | 1.00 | 0.40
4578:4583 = 0.00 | 0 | 0.80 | 0.80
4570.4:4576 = 0.20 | 0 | 0.60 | 0.80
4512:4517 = 0.00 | 0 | 1.00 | 1.00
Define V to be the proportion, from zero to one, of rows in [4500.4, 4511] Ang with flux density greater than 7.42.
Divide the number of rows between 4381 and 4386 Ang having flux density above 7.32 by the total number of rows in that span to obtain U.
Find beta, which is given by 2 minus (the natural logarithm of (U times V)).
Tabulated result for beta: 2.9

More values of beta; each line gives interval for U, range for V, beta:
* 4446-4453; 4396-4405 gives 2.4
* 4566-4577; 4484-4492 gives 2.7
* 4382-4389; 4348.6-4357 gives 2.8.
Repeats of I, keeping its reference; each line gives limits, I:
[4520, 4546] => 4537.37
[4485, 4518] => 4517.57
